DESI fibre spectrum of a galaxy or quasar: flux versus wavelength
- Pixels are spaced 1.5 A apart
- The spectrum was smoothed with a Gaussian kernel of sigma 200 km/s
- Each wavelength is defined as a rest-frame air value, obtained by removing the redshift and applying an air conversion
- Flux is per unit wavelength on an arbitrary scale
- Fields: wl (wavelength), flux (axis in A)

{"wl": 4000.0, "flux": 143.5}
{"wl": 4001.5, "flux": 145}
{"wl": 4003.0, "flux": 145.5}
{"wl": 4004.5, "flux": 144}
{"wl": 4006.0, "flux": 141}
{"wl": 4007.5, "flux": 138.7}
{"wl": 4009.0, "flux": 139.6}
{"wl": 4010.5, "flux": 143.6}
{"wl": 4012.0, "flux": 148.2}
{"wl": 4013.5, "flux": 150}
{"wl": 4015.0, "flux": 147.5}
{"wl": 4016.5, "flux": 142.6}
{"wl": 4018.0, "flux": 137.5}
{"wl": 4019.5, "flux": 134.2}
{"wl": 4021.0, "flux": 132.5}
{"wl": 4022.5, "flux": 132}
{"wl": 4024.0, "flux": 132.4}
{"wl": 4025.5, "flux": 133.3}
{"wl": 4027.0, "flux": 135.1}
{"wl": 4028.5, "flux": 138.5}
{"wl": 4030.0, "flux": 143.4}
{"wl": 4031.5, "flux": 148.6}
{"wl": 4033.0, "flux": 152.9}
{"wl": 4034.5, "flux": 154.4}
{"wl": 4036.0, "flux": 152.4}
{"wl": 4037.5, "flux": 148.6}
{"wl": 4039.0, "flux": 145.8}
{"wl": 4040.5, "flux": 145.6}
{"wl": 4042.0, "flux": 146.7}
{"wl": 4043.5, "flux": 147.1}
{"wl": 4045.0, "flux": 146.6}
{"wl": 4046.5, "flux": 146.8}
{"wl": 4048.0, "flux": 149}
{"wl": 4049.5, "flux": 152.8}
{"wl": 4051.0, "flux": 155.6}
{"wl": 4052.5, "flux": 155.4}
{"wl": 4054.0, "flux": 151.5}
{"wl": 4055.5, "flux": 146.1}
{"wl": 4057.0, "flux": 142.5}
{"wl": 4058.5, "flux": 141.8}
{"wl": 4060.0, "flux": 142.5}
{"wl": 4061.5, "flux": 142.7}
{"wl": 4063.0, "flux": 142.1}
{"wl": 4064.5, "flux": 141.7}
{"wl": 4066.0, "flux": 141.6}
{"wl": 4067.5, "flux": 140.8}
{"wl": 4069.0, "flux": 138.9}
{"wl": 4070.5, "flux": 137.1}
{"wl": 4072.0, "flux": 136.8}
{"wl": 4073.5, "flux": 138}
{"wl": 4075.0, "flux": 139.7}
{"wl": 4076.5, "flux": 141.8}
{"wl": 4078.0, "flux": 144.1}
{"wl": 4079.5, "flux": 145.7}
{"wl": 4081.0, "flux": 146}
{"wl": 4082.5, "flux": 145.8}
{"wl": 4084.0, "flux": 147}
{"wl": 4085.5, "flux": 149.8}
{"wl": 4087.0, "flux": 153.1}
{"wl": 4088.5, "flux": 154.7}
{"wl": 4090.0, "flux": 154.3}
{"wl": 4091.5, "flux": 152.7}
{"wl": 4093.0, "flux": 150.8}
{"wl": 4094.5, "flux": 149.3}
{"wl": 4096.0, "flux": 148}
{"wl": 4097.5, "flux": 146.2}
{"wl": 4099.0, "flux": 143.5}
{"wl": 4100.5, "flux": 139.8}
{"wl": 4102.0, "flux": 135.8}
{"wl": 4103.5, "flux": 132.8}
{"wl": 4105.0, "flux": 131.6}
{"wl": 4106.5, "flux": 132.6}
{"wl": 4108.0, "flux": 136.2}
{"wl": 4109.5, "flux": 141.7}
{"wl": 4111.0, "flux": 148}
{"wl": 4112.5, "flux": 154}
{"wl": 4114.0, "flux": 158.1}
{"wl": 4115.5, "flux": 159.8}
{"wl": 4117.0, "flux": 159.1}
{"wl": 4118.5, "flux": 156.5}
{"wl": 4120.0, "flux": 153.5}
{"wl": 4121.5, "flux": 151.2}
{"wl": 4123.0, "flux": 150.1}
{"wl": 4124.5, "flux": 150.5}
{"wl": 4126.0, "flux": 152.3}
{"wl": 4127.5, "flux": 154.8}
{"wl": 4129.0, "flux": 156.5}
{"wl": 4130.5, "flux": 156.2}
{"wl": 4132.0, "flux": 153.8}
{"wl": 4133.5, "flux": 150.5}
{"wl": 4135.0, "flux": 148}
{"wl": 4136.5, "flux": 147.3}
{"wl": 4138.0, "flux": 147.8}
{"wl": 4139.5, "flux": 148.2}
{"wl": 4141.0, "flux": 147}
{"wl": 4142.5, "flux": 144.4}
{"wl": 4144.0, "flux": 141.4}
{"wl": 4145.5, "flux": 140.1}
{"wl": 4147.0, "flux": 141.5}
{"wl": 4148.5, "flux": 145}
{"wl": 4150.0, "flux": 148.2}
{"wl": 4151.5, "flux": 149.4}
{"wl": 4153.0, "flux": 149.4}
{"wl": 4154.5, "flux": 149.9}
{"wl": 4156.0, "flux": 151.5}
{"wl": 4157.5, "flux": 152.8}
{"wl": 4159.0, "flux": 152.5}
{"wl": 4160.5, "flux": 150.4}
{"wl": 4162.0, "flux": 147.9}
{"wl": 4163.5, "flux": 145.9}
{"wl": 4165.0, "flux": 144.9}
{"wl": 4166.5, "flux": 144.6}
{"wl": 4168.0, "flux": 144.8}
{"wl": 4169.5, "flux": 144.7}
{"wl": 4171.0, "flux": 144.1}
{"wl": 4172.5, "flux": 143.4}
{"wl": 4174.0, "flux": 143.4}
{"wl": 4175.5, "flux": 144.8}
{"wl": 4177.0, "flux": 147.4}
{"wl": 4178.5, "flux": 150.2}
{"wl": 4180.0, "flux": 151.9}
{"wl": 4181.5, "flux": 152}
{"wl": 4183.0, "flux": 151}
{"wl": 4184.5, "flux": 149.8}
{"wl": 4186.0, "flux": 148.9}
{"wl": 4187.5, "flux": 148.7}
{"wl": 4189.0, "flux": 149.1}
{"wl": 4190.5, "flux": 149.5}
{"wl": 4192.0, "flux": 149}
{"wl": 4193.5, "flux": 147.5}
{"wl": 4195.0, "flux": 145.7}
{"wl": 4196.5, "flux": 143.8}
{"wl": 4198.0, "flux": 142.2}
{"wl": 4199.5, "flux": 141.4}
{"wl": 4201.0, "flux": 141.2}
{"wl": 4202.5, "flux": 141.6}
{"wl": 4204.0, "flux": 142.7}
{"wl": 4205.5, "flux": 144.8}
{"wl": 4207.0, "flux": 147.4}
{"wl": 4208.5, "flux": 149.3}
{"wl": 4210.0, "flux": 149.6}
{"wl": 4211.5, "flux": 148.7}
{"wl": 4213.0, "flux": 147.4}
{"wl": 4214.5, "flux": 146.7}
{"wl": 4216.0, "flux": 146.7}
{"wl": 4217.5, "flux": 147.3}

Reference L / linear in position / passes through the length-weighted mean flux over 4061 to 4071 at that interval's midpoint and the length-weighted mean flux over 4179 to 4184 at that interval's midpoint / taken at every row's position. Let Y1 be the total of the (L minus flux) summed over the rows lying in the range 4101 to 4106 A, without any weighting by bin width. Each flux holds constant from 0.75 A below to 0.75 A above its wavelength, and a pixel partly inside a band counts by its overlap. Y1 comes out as 32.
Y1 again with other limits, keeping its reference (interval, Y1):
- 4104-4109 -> 33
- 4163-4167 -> 14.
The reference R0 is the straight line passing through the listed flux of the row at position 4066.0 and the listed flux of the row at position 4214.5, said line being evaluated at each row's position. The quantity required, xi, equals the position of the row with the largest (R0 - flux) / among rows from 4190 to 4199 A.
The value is 4198.0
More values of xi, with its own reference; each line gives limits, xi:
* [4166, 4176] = 4174.0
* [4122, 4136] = 4135.0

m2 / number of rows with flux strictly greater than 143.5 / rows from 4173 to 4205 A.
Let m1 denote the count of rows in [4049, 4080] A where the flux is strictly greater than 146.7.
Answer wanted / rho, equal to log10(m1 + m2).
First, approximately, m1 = 4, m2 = 15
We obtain 1.28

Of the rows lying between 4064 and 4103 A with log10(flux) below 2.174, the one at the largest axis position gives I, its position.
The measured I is 4102.0 A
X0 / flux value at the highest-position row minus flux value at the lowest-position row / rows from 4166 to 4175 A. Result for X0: -1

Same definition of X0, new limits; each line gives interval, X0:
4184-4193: -1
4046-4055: 5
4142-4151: 4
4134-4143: -4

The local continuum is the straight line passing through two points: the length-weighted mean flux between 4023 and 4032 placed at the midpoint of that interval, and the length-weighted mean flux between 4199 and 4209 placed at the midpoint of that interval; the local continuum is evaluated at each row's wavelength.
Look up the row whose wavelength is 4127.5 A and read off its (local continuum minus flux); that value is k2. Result -13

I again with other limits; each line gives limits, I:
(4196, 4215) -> 4214.5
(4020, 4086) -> 4084.0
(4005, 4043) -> 4042.0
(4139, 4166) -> 4165.0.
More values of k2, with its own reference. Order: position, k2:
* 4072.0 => 3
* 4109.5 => -1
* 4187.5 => -5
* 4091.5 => -12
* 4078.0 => -4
